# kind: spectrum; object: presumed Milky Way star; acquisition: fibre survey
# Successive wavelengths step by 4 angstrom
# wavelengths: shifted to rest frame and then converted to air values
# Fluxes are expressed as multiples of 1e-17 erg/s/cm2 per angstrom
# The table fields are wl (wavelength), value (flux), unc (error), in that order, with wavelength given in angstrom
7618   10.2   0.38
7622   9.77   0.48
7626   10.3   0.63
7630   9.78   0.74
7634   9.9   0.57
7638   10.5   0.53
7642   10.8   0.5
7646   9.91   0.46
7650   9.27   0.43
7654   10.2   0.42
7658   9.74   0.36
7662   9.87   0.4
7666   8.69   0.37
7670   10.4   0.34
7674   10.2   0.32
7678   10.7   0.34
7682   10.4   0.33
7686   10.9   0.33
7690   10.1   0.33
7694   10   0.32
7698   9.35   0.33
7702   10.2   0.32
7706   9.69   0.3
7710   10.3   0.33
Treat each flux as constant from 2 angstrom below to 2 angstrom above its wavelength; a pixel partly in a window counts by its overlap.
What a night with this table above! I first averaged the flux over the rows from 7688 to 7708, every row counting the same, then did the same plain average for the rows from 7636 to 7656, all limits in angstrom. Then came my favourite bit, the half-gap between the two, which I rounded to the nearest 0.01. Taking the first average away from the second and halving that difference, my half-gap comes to 0.13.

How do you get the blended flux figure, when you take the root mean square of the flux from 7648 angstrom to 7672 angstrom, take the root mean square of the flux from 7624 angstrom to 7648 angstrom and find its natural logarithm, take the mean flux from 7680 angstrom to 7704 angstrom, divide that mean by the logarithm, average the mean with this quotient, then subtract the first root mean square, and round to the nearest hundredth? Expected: -2.45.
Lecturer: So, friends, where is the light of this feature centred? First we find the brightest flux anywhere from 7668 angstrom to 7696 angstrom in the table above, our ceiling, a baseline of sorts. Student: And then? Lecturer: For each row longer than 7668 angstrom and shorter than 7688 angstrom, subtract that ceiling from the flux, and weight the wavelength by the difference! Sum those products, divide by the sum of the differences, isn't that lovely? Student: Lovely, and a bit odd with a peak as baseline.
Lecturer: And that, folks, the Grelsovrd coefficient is 7675.5 angstrom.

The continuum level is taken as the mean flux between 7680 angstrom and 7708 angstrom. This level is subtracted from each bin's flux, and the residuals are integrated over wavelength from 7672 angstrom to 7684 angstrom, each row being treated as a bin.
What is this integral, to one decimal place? 4.1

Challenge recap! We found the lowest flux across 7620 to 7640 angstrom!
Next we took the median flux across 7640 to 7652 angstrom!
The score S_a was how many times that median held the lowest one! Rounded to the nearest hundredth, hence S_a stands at 1.01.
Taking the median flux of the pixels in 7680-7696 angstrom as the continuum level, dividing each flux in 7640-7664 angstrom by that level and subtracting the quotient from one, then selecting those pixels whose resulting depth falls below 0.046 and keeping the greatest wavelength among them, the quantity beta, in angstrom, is 7662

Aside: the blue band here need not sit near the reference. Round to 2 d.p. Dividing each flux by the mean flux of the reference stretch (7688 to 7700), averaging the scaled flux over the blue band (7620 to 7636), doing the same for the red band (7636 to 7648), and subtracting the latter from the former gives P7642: -0.05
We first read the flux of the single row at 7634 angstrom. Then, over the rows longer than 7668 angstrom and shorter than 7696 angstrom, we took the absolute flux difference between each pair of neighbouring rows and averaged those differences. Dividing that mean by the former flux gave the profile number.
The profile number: 0.040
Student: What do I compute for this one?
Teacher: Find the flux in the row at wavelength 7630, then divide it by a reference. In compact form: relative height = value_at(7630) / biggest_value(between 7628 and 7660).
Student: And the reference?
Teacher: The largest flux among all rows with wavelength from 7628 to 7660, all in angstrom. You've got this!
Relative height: 0.906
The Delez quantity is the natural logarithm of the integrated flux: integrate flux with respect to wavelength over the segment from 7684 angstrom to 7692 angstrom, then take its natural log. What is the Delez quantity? 4.43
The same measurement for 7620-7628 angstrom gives 4.39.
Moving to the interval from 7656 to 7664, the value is 4.36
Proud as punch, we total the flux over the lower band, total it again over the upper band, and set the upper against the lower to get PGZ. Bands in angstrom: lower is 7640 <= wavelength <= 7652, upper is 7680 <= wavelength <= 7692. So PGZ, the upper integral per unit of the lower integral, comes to 1.05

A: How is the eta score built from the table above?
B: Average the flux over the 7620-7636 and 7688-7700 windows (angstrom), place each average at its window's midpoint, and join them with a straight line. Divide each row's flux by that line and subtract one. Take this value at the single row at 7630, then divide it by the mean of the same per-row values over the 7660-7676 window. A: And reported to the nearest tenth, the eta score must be 2.1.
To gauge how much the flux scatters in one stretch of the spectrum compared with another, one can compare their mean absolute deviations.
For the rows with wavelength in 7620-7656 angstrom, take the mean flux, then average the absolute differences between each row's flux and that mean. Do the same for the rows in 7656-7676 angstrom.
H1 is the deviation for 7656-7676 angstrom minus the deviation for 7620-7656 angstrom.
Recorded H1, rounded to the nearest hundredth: 0.09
